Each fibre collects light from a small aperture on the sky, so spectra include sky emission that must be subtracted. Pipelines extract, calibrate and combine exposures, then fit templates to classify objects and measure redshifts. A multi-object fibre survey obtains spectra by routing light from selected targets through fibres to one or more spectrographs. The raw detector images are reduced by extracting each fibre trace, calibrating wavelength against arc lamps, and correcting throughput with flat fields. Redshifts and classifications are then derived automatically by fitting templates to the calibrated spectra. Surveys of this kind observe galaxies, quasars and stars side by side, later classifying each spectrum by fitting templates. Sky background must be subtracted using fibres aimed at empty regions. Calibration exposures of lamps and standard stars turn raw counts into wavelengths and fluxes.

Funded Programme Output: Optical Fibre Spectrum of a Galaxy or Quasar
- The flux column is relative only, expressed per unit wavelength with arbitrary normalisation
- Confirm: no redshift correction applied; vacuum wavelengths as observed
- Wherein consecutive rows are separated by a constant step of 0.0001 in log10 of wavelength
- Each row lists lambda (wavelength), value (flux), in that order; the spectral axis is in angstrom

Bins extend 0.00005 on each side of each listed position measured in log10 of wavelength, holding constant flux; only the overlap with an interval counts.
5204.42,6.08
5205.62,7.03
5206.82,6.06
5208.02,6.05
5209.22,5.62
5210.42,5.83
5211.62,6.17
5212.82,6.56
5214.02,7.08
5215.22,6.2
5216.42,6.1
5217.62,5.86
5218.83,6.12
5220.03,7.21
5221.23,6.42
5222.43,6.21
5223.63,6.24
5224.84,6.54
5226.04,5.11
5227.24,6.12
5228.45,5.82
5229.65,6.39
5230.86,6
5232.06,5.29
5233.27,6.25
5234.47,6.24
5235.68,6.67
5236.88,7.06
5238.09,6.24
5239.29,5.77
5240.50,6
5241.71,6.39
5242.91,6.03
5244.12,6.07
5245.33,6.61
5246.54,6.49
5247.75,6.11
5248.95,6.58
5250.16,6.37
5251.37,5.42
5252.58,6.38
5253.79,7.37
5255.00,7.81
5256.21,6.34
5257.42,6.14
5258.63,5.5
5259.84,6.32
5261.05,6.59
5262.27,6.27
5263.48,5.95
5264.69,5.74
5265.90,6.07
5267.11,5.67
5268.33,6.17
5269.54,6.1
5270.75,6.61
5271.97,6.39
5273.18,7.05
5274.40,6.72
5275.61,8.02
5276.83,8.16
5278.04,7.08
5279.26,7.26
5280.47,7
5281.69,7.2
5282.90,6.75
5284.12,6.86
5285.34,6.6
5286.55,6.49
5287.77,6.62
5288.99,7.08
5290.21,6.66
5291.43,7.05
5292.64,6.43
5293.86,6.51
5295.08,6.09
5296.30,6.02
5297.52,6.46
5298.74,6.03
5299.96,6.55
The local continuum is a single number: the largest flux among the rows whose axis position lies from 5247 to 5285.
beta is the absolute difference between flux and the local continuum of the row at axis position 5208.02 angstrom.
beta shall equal 2.1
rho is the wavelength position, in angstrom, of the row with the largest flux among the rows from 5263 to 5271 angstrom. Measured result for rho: 5270.75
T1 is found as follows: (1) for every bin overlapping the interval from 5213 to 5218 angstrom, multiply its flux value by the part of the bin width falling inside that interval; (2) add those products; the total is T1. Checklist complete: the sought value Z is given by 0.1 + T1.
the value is 31.9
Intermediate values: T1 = 31.8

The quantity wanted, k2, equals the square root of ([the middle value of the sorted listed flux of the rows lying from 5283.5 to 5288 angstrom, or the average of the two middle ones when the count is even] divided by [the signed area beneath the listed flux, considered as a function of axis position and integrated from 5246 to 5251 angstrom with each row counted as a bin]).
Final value 0.456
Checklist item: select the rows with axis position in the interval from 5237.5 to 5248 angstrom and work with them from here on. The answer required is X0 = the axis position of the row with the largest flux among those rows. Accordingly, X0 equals 5245.33 angstrom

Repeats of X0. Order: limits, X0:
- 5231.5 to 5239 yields 5236.88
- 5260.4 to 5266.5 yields 5261.05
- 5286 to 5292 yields 5288.99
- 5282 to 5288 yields 5284.12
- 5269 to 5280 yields 5276.83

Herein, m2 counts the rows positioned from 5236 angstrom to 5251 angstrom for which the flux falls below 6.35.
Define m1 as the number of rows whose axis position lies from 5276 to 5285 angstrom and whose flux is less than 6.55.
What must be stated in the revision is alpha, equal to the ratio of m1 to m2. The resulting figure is 0.0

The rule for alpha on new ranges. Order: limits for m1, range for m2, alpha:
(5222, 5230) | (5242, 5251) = 2.3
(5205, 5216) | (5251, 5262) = 1.2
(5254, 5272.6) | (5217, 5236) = 1.1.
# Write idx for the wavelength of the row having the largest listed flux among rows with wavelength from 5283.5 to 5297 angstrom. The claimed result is 5288.99 angstrom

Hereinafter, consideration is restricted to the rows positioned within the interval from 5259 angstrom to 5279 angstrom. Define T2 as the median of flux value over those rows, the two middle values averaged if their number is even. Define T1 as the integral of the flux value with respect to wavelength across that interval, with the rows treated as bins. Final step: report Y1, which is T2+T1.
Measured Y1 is 137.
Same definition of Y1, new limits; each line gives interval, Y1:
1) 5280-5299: 132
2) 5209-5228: 124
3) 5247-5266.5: 129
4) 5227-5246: 124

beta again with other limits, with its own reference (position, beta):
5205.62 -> 1.1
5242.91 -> 2.1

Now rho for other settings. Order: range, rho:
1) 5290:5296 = 5291.43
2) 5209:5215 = 5214.02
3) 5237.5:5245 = 5241.71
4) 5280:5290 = 5281.69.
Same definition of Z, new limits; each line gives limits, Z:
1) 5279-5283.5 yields 31.8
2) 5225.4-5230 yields 27.0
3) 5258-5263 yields 30.9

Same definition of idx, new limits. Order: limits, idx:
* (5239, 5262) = 5255.00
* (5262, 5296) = 5276.83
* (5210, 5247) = 5220.03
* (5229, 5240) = 5236.88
